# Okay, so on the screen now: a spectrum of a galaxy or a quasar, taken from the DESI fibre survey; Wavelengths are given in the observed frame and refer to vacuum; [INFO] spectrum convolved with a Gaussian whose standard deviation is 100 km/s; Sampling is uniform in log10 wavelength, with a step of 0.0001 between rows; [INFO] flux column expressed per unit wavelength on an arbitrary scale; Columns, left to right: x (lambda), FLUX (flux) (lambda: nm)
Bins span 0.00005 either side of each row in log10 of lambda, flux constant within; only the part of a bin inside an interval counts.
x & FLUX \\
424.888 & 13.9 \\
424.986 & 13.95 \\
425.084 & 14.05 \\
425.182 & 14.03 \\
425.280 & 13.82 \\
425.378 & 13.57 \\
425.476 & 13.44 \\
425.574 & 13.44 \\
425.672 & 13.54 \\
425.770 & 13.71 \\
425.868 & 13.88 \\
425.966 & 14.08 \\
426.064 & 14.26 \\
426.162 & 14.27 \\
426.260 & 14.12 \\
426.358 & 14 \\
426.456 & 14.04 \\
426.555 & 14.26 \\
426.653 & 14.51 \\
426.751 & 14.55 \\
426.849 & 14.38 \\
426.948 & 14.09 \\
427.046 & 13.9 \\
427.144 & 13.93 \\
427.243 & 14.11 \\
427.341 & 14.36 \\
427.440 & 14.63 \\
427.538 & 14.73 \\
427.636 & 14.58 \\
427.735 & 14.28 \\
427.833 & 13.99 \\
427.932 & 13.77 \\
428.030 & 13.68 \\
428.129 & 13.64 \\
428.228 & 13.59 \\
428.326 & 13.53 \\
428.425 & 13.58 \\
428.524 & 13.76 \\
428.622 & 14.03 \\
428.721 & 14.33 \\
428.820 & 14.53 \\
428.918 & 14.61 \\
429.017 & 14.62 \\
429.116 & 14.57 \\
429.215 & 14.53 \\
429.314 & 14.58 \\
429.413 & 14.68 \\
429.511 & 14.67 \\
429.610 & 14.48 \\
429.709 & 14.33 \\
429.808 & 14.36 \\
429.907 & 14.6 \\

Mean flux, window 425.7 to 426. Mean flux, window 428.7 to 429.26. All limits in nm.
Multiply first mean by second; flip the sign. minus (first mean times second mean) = -202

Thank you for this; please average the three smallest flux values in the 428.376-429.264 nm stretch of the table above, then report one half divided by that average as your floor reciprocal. 0.0363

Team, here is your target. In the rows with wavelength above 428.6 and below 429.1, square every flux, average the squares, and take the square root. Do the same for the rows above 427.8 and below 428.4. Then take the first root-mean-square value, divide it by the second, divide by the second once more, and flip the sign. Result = -0.0769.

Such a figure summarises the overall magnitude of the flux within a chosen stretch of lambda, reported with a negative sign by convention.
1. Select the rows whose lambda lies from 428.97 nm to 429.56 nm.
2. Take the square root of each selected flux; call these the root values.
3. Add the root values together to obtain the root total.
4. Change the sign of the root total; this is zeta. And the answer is -23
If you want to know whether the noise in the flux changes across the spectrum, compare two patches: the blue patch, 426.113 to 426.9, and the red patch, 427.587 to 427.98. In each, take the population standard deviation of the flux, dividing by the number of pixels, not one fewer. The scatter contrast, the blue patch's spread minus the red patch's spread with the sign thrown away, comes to 0.11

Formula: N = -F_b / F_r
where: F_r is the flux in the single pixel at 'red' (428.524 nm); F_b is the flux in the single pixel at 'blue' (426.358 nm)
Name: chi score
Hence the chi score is -1.017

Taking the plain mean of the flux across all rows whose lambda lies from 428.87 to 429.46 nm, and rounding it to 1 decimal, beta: 14.6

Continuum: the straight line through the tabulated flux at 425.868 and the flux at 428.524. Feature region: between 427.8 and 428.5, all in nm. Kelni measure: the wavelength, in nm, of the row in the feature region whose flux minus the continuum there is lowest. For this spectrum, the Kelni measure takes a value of 428.326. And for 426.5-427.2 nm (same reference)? 427.046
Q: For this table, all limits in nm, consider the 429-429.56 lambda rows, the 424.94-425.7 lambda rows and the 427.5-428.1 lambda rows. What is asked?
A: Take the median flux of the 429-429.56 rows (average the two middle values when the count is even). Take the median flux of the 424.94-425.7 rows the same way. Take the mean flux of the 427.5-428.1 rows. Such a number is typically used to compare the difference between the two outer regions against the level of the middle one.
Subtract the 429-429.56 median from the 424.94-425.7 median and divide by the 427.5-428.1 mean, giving -0.064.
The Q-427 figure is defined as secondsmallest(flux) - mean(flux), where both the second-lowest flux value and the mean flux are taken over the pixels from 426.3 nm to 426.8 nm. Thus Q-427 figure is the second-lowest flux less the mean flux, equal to -0.23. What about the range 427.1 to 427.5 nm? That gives -0.15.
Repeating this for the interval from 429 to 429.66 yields -0.06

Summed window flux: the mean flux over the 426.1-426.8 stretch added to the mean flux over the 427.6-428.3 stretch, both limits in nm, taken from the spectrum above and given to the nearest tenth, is 28.2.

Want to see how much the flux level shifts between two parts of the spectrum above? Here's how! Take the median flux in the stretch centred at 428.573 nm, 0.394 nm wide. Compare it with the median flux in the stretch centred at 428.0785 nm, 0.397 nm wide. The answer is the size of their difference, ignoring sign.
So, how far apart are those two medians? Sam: 0.2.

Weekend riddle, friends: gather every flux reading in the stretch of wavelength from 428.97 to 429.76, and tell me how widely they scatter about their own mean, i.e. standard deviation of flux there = 0.11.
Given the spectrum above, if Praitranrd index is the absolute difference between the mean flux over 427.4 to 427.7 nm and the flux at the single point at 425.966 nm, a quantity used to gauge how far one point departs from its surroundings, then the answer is 0.57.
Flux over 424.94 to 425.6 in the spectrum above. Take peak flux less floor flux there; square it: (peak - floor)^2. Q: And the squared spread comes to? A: 0.37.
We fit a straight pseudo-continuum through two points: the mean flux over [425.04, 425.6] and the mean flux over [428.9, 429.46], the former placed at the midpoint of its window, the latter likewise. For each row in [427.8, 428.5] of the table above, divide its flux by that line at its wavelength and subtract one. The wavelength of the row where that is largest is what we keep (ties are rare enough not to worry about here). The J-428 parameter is 427.833 nm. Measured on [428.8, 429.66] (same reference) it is 428.918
